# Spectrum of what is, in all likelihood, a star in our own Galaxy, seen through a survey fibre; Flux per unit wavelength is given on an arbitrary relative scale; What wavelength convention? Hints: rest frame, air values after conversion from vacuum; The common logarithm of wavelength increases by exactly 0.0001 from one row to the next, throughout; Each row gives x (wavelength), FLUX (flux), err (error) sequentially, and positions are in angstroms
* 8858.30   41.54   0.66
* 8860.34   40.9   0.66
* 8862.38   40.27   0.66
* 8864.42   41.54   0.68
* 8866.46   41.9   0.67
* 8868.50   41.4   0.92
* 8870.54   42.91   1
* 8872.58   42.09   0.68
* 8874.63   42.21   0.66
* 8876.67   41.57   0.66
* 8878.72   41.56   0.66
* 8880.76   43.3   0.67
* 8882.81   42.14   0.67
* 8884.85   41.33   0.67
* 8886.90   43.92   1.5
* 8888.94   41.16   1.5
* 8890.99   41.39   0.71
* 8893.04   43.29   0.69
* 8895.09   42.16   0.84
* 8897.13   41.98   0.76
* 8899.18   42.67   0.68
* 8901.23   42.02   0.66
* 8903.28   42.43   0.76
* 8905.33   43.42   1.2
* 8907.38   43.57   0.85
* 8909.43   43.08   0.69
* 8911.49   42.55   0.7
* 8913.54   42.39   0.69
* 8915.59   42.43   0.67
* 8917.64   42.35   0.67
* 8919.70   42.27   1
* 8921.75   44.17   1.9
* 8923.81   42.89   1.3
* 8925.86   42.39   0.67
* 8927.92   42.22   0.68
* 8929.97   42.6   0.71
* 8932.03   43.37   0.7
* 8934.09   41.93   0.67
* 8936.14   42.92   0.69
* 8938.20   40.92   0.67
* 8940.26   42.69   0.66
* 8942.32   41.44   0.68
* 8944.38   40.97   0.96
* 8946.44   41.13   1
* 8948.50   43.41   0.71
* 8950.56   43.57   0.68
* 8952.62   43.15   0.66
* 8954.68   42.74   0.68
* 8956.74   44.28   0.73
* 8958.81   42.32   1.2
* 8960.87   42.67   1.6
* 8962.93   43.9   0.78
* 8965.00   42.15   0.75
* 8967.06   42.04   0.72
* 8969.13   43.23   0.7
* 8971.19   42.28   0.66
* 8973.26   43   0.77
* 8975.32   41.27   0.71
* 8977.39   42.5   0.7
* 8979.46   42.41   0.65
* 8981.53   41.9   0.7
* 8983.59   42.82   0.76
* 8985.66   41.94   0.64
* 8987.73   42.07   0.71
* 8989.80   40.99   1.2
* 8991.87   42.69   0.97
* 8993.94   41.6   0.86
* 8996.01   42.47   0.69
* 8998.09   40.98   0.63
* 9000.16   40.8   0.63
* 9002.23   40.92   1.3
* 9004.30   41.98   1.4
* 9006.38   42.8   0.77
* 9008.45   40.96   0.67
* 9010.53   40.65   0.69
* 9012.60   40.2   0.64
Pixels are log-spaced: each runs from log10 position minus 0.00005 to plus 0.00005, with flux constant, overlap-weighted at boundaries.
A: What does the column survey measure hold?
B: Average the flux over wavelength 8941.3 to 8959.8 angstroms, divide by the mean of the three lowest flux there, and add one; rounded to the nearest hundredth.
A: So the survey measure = 2.03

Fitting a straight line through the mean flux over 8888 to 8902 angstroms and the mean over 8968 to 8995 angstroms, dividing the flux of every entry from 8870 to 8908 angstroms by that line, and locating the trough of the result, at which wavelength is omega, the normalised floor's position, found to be 8888.94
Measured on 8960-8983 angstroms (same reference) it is 8975.32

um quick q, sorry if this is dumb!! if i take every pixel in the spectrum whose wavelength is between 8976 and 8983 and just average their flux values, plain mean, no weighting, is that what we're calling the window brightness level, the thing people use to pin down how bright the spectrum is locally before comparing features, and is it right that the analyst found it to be 42.3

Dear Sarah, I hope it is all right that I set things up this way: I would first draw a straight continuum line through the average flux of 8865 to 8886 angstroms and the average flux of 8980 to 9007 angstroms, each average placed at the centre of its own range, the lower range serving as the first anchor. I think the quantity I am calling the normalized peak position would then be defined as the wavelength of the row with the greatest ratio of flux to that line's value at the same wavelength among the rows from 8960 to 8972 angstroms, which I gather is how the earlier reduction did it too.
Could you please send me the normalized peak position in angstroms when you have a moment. 8962.93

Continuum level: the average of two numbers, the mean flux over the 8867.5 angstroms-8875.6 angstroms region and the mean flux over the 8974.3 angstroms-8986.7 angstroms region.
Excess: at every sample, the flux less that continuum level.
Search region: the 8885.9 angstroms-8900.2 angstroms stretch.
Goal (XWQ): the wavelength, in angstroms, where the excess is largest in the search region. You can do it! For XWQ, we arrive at 8886.90 angstroms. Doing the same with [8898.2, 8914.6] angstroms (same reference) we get 8907.38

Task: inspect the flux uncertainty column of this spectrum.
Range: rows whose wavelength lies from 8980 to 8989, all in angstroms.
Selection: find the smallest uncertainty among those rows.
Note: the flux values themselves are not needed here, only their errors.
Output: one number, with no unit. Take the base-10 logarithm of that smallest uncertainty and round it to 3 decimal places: -0.194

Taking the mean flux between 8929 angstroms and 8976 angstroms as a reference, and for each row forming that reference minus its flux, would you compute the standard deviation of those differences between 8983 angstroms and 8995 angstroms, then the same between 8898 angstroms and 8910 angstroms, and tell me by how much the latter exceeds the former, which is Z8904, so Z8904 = -0.08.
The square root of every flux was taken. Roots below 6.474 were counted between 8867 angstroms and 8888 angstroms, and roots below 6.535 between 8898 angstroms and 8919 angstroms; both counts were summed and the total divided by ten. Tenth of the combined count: 1.10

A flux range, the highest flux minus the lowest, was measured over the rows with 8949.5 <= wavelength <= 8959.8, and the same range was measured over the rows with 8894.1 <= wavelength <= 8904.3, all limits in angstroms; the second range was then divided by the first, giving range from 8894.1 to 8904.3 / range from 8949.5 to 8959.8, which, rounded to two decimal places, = 0.35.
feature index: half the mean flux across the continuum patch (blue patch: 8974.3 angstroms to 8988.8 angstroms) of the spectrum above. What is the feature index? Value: 21.1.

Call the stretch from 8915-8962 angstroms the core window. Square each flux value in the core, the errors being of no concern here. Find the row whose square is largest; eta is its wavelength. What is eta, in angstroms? 8956.74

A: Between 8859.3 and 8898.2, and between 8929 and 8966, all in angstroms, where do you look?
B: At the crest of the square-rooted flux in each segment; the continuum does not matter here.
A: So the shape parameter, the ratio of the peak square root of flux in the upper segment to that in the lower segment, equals 1.00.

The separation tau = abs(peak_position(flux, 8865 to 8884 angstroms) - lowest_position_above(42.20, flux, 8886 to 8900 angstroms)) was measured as 6.1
